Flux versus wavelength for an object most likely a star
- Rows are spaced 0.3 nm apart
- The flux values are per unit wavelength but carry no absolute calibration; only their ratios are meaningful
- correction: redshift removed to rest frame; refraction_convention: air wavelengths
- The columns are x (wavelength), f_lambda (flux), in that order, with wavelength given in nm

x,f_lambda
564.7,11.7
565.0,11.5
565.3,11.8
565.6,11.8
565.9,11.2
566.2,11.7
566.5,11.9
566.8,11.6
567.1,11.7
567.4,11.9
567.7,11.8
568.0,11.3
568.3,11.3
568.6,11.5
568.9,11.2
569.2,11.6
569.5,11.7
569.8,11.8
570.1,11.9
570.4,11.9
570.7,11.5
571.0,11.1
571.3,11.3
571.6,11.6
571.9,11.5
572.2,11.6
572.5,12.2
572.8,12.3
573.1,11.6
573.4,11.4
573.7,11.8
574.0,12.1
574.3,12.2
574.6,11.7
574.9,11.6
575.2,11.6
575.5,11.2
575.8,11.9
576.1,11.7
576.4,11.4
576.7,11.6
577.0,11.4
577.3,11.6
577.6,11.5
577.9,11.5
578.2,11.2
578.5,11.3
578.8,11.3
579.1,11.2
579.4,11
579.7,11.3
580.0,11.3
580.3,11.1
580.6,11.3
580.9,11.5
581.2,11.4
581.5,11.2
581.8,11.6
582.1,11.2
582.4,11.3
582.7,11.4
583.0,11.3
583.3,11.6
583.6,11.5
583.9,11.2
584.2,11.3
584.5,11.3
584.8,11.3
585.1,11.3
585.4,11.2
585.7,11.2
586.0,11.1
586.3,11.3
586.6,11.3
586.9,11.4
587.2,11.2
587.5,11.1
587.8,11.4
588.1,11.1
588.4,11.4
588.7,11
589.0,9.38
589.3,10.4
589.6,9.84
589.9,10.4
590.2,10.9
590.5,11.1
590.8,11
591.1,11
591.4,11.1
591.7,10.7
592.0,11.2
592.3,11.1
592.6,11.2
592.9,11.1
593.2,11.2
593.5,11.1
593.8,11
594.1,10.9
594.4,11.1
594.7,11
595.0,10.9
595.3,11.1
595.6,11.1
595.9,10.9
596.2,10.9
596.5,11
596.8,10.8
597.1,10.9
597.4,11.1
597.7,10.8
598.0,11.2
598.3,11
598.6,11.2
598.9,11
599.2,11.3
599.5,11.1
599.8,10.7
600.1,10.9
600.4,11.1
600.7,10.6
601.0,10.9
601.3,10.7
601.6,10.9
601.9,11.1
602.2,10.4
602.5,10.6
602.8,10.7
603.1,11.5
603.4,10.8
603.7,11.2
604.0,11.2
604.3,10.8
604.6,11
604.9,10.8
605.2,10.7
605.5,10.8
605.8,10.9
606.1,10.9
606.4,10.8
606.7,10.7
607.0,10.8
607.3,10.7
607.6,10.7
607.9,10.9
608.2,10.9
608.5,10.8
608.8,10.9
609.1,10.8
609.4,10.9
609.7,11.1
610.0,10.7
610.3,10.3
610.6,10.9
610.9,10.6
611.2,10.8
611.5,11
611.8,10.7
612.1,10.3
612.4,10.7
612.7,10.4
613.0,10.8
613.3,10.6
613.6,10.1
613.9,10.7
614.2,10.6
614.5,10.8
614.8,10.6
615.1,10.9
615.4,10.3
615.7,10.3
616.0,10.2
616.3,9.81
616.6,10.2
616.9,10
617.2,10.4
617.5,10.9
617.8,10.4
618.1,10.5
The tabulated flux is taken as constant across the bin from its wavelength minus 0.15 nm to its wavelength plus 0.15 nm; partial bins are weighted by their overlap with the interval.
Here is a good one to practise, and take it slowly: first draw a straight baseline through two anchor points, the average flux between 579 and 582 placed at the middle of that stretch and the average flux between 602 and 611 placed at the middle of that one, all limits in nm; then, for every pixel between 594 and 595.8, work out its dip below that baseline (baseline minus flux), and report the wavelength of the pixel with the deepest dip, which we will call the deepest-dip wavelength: 594.1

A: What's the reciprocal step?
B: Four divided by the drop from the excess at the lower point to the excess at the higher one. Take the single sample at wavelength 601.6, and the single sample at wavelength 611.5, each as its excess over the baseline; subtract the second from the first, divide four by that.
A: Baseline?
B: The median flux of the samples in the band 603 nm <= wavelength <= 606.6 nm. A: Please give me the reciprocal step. -40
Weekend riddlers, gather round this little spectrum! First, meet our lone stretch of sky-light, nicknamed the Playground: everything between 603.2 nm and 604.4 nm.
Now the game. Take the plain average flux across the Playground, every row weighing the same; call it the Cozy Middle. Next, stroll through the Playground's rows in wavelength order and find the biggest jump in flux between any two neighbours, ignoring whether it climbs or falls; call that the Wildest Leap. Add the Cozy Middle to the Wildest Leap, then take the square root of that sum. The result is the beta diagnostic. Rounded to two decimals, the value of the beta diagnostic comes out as 3.38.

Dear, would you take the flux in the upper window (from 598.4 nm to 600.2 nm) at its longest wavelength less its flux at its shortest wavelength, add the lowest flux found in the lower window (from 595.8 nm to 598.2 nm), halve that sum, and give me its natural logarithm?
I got 1.66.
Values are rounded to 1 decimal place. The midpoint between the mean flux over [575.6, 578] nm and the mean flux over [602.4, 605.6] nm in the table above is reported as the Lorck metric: 11.2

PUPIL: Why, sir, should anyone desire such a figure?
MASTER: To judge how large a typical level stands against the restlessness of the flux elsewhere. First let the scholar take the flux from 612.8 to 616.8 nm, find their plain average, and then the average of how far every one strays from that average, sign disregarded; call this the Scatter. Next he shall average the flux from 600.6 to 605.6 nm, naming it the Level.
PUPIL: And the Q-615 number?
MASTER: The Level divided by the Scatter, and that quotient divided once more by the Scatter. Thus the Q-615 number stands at 139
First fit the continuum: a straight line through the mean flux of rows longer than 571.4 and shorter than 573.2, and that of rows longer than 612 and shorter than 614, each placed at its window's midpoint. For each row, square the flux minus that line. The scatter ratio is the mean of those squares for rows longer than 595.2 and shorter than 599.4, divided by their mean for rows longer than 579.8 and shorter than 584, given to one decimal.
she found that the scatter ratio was 0.6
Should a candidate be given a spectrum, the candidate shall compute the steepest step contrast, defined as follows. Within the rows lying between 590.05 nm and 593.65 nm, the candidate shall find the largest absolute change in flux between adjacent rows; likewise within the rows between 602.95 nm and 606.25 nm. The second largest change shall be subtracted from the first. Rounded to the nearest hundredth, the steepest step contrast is -0.20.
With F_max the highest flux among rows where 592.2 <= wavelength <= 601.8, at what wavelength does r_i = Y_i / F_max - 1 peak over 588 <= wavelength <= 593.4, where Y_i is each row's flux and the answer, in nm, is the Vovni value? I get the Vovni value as 588.4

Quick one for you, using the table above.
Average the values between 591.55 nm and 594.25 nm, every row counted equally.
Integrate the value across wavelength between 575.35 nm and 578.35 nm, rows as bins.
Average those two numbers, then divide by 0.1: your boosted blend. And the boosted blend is 228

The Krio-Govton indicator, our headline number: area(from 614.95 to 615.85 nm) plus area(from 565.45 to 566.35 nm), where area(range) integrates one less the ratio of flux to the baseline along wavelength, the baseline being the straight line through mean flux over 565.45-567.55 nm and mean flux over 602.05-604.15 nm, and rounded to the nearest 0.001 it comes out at 0.023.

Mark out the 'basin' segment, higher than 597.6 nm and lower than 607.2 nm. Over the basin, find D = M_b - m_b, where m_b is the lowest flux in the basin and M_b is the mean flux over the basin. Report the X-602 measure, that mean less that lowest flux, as 0.51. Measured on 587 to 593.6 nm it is 1.53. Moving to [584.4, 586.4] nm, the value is 0.14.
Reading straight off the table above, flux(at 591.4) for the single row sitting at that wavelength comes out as 11.1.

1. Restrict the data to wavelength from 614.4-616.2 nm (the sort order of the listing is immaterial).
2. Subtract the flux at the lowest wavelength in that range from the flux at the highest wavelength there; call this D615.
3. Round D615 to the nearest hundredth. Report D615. -0.60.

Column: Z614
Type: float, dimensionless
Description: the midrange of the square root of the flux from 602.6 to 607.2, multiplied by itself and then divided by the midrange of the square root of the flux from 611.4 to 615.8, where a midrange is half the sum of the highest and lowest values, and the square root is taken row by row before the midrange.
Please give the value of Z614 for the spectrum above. 3.42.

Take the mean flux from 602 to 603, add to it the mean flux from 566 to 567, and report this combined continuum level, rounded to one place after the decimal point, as 22.3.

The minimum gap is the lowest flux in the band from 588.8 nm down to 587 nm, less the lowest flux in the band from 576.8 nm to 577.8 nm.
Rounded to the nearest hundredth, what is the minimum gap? -0.40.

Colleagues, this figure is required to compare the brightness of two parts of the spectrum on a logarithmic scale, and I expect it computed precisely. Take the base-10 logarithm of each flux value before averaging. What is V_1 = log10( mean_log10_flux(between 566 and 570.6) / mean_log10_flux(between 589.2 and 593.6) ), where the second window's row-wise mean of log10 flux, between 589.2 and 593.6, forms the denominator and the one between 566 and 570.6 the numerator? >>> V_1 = 0.012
